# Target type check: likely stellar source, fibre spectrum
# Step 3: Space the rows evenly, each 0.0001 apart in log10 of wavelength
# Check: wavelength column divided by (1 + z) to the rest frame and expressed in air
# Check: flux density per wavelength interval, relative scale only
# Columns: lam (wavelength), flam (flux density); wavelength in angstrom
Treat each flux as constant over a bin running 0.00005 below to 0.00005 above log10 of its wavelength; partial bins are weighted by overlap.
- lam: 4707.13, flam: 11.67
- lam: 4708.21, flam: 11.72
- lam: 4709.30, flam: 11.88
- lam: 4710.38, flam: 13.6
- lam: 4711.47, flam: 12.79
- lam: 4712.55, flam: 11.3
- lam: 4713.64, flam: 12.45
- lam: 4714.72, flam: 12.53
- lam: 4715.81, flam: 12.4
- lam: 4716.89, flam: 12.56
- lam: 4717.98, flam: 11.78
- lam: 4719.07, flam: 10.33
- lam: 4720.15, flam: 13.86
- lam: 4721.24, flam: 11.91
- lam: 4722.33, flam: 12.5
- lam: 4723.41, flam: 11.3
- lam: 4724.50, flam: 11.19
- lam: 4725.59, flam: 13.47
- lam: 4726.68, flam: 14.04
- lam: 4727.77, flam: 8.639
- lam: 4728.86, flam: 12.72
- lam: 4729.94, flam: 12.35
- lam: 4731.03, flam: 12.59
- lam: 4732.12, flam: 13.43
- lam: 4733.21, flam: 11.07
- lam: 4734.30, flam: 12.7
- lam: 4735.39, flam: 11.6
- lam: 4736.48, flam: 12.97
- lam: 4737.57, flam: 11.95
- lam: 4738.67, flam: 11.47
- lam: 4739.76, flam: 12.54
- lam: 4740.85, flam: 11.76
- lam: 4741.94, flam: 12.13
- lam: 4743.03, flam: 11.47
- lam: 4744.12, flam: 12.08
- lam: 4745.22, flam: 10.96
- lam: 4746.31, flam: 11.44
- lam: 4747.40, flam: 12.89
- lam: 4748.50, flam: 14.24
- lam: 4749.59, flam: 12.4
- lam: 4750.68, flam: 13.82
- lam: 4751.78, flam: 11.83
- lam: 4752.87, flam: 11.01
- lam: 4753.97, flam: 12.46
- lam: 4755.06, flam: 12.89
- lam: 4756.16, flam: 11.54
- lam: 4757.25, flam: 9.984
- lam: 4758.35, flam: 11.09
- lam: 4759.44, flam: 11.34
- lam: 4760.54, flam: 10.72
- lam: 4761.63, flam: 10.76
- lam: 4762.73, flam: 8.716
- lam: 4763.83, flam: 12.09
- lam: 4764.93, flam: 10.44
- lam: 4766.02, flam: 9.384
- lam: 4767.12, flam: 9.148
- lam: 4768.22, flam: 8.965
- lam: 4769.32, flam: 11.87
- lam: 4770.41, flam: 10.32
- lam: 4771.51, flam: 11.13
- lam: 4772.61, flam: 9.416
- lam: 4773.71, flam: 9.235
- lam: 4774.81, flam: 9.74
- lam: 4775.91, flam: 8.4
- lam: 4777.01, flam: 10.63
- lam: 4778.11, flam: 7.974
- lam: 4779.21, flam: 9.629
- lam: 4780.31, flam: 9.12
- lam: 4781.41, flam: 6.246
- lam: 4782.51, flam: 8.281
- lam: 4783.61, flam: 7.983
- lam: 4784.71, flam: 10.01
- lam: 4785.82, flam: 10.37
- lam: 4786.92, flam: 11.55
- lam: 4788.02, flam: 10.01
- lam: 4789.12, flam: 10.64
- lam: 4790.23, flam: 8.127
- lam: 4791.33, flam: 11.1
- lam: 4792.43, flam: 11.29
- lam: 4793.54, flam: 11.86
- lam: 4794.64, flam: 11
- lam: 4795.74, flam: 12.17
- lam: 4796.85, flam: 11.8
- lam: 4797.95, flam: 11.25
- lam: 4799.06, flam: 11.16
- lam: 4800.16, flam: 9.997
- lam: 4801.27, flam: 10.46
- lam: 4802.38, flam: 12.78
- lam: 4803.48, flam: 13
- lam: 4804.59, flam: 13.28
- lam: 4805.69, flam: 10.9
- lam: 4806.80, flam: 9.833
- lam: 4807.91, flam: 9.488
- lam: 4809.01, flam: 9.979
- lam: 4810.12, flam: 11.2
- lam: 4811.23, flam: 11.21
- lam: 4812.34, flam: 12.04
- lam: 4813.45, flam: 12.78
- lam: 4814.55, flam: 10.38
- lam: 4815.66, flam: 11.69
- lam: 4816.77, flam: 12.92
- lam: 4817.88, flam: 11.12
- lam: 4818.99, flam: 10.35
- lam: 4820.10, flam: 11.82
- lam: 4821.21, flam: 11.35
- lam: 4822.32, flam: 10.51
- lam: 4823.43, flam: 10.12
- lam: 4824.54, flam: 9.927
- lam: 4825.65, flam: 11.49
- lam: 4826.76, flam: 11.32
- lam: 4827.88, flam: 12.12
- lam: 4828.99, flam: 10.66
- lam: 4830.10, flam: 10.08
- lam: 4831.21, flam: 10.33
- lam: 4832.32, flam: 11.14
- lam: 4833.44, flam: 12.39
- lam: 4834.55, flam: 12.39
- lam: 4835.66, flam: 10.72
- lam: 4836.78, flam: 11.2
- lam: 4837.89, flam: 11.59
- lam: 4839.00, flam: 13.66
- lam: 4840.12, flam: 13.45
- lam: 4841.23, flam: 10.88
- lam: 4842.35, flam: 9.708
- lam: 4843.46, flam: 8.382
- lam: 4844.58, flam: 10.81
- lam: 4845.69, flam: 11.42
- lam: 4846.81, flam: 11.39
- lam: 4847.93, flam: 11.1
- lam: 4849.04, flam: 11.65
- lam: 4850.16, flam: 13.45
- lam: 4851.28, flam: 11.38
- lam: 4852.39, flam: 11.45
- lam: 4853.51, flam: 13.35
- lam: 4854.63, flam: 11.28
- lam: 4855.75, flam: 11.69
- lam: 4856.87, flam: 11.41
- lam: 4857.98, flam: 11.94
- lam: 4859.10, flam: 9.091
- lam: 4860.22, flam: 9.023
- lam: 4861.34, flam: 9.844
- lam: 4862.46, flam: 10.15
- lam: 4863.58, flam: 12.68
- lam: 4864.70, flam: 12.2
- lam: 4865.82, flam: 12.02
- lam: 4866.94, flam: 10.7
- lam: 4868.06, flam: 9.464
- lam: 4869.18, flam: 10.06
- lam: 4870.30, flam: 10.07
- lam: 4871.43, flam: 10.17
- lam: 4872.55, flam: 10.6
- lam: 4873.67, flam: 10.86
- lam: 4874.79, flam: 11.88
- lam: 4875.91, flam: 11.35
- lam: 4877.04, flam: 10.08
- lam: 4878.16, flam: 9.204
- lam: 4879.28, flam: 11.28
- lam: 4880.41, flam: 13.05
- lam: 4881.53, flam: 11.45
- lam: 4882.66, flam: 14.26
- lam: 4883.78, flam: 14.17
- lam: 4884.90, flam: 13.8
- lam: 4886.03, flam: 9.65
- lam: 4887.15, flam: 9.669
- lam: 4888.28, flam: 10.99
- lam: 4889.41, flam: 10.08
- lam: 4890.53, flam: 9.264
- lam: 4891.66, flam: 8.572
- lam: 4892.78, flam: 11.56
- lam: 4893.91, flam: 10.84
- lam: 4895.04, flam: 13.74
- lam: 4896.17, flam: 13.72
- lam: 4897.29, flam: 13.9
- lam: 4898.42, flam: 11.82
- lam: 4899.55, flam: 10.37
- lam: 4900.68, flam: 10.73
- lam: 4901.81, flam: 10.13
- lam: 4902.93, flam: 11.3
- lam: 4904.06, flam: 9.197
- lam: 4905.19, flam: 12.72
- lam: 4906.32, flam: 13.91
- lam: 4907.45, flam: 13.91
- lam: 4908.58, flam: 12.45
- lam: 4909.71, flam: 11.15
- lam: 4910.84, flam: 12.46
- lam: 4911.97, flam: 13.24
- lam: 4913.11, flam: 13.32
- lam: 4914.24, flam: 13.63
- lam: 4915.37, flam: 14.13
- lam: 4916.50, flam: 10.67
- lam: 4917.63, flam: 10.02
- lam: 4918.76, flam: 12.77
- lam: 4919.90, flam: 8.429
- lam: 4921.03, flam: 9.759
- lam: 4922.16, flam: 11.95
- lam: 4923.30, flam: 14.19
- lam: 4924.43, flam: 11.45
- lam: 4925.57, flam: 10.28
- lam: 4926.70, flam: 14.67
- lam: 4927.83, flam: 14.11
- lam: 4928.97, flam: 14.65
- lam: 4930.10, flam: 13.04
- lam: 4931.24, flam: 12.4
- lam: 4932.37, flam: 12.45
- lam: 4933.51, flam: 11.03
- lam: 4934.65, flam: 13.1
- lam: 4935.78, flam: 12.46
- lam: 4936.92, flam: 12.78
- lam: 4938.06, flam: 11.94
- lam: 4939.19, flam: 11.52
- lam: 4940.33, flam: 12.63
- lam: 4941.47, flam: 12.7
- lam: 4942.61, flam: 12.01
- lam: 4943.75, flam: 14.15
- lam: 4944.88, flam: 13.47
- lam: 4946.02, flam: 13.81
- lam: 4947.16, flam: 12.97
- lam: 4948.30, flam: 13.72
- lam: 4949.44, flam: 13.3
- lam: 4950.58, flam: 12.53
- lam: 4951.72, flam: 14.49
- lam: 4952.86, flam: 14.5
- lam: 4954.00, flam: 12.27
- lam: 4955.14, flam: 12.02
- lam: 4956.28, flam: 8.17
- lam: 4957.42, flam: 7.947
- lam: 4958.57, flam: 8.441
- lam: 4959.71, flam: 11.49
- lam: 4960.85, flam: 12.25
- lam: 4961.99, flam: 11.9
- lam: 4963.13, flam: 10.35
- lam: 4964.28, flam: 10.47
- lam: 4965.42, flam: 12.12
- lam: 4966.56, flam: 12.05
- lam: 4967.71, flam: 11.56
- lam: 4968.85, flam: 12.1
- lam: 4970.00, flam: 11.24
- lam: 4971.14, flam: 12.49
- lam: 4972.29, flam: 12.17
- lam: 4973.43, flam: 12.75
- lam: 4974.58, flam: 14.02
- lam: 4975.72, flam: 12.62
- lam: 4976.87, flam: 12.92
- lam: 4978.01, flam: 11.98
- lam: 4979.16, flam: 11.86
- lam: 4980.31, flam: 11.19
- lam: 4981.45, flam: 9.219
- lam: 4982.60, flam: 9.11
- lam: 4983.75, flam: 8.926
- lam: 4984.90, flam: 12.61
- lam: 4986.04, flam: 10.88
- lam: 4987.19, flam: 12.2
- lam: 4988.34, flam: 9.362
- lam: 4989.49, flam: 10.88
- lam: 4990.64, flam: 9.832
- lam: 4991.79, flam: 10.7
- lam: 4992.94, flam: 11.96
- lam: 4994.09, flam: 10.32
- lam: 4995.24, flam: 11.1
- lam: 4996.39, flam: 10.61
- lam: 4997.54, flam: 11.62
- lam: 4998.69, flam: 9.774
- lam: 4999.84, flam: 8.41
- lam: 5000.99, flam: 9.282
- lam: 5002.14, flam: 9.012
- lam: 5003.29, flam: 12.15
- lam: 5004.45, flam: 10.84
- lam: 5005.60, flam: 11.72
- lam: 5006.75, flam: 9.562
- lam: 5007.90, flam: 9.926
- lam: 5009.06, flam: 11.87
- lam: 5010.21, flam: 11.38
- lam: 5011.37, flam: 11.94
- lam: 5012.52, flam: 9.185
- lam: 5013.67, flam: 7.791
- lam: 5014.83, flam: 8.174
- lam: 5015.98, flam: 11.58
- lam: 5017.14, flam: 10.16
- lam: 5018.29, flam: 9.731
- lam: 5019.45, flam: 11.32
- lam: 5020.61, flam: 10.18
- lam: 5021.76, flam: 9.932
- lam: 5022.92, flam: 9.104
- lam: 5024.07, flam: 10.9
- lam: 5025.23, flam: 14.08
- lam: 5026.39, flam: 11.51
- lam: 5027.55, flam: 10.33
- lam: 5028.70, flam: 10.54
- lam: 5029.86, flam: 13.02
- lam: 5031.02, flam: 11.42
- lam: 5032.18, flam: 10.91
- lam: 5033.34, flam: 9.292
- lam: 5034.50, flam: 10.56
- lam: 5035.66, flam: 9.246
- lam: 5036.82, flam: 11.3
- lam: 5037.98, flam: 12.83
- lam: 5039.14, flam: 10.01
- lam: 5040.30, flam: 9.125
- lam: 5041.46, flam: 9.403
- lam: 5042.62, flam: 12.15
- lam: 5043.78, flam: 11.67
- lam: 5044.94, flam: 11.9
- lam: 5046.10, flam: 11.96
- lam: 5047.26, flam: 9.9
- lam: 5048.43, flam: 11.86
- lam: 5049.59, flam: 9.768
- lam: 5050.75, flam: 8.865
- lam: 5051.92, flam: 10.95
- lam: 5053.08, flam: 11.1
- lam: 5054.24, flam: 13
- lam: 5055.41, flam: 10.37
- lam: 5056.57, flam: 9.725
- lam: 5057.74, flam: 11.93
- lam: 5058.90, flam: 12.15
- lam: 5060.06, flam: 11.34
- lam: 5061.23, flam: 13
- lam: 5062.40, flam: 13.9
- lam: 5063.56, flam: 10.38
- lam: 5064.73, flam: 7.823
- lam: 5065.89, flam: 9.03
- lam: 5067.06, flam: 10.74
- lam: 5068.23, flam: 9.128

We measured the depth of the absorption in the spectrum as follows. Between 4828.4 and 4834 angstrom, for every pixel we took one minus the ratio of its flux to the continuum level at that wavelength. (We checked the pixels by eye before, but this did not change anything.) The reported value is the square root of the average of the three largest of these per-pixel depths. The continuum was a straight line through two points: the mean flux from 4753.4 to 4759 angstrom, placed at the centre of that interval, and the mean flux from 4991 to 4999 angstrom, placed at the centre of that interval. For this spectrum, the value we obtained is 0.298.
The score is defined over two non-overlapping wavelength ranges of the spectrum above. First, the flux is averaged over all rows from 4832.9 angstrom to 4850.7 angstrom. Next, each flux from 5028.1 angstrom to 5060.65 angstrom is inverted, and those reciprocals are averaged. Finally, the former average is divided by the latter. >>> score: 124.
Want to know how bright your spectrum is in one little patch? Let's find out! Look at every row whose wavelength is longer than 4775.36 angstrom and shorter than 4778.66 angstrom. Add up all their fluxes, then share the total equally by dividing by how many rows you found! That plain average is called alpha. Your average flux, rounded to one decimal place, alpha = 9.0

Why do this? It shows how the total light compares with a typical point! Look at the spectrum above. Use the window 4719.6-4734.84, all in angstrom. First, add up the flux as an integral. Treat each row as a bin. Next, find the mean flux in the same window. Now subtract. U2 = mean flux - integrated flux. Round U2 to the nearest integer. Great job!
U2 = -175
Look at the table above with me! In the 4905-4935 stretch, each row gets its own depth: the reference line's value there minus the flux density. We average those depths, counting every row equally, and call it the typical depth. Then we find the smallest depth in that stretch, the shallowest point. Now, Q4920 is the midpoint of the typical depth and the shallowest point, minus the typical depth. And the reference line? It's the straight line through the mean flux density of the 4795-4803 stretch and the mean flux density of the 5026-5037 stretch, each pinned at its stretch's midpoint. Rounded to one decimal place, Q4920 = -1.1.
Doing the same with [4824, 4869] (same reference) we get -1.2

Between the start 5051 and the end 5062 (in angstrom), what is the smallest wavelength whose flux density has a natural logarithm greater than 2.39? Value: 5051.92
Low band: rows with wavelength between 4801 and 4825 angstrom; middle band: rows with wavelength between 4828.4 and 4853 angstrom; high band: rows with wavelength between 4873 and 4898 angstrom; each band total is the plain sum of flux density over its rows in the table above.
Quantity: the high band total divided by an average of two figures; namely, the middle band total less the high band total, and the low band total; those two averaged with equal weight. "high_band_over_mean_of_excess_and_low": 2.09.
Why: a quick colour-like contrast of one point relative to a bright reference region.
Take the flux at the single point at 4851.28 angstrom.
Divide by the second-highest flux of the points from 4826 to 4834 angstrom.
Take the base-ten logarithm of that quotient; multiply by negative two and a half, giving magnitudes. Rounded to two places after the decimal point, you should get 0.07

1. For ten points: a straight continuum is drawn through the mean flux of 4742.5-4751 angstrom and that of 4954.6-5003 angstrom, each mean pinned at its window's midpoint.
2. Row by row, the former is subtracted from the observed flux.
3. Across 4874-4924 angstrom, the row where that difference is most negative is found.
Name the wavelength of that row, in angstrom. 4891.66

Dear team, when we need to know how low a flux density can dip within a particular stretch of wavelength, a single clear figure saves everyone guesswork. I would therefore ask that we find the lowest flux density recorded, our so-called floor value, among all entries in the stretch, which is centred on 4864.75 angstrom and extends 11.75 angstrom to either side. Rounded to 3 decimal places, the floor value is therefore 9.023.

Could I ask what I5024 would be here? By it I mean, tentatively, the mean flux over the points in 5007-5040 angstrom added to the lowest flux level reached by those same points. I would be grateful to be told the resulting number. 18.4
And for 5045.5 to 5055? 19.8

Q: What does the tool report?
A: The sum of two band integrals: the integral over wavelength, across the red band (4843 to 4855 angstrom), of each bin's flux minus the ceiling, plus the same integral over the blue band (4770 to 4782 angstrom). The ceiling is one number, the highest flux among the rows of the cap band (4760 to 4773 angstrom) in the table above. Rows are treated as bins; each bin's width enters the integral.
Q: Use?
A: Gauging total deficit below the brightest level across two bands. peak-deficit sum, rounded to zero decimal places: -42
